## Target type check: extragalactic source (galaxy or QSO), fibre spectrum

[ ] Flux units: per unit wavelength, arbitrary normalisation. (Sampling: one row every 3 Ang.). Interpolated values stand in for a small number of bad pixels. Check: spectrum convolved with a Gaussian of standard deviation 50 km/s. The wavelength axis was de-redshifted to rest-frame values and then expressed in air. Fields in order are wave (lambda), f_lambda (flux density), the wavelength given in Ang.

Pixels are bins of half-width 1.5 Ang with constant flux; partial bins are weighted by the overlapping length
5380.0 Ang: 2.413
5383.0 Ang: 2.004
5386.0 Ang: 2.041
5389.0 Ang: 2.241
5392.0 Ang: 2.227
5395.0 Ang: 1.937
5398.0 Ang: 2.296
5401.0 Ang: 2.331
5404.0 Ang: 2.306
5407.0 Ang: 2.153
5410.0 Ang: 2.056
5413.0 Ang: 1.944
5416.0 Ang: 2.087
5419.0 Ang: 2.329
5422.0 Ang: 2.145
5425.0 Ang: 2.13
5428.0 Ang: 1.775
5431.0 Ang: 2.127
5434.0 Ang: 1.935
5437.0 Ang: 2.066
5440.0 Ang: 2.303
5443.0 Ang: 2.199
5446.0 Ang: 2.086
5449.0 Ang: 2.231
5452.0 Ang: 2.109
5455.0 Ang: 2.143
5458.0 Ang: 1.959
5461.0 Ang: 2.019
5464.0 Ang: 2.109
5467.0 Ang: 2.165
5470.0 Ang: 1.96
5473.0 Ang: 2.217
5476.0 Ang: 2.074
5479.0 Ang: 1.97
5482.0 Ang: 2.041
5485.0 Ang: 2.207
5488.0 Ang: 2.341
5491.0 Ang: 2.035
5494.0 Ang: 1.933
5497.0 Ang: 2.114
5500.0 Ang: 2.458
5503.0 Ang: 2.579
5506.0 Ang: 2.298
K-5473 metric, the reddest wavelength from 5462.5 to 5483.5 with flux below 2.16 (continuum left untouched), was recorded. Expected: 5482.0 Ang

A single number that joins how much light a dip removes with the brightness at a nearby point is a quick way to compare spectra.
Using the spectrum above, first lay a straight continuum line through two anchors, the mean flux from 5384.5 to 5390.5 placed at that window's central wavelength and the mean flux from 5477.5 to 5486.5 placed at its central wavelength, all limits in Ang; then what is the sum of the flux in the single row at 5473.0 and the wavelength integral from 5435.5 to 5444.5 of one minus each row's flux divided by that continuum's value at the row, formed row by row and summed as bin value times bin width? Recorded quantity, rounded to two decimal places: 1.85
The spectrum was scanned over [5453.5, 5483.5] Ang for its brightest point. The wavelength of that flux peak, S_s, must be 5473.0 Ang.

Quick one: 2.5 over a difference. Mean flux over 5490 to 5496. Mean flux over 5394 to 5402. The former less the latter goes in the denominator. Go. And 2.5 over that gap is -12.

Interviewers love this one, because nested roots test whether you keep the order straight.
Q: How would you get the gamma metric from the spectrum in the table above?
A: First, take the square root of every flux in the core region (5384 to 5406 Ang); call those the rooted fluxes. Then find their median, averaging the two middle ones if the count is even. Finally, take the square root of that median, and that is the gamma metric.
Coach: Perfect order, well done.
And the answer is 1.22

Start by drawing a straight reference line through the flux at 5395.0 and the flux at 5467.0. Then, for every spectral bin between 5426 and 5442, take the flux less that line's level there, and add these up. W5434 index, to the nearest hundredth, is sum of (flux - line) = -0.10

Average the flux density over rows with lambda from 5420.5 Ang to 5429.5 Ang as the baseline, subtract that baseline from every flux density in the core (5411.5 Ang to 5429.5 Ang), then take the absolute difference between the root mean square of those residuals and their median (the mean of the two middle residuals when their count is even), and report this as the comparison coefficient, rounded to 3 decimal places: 0.089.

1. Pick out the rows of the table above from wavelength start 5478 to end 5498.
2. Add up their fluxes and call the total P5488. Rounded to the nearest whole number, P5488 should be 15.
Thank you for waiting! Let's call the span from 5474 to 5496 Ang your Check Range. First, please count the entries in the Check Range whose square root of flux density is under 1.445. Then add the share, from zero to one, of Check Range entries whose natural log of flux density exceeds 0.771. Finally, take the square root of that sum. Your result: 2.30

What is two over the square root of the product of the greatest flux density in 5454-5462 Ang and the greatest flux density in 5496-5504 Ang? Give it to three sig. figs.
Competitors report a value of 0.851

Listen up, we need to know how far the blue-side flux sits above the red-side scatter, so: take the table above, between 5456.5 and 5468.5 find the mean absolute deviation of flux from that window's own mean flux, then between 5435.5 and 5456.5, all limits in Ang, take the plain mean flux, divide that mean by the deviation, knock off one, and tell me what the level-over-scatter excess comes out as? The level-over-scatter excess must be 28.2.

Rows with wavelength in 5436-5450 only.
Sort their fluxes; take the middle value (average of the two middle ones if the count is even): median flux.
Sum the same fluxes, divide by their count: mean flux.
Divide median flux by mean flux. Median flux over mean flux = 1.01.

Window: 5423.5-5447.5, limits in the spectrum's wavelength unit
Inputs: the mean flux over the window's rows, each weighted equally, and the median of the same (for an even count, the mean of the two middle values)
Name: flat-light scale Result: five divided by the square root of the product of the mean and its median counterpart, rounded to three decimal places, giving 2.390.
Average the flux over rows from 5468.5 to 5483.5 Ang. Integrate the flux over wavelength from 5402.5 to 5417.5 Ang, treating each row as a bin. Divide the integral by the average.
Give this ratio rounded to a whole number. 15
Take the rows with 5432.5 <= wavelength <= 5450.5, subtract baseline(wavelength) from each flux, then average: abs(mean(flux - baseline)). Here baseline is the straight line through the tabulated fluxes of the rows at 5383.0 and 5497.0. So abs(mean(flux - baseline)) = 0.08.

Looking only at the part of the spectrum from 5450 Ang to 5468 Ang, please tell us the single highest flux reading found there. 2.165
